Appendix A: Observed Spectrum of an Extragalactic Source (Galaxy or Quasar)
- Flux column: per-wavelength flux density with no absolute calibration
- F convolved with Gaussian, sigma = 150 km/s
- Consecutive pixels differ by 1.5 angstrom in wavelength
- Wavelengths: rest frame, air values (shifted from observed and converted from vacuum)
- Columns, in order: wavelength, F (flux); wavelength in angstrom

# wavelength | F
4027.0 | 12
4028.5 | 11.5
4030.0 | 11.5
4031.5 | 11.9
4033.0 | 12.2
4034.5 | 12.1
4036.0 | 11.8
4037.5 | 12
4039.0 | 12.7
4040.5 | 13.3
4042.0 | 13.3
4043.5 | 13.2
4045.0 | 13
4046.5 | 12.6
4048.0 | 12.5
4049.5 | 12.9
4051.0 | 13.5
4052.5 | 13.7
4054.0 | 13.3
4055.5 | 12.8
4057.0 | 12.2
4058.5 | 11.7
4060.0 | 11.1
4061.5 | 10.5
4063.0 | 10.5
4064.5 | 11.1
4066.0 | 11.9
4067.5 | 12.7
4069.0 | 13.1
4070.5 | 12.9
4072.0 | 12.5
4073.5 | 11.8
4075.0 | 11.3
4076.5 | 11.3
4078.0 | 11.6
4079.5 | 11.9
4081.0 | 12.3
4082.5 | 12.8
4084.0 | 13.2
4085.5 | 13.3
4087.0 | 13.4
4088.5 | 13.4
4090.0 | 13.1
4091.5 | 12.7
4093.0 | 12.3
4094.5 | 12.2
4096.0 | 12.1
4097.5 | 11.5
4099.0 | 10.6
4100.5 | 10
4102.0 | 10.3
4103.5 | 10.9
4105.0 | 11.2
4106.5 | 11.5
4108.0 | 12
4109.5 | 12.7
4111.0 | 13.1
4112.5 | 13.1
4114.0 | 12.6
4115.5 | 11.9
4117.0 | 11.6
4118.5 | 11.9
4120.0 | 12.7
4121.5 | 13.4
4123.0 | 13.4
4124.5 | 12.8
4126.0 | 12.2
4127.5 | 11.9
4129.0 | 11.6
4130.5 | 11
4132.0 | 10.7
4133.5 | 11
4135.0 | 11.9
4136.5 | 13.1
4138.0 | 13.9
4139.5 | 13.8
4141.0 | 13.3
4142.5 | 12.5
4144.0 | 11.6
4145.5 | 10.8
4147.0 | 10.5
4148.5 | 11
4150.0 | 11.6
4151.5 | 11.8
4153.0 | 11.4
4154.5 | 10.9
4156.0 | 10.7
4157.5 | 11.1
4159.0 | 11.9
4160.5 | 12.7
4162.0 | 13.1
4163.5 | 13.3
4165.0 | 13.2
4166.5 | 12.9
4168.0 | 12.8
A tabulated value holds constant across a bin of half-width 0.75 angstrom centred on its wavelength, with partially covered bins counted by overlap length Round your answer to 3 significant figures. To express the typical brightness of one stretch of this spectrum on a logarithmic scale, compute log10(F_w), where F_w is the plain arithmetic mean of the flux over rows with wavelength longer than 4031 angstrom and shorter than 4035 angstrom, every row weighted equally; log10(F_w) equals 1.08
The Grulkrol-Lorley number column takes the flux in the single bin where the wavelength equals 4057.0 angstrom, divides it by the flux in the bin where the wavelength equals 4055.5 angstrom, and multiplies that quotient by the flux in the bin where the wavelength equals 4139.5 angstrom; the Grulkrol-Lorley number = 13.2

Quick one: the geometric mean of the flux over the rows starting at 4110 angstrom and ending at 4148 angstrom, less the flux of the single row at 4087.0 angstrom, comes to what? -1.2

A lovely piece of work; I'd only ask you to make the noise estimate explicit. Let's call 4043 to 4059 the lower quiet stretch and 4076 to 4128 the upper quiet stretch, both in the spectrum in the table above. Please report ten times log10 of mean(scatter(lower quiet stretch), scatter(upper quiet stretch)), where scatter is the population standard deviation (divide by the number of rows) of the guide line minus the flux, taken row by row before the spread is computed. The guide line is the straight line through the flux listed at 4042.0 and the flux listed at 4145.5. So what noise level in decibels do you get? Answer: -1.22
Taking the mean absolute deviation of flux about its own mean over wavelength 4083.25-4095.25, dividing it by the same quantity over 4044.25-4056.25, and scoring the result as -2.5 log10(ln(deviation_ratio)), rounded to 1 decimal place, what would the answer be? 1.9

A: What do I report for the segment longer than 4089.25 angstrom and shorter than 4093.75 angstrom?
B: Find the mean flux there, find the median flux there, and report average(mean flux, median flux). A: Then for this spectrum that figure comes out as 12.7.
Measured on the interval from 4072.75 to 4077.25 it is 11.4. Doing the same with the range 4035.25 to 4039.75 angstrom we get 12.1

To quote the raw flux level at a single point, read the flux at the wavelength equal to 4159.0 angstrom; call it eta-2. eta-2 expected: 11.9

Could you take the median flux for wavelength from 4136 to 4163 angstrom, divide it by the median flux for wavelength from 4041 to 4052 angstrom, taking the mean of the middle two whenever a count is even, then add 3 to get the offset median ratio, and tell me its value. 3.90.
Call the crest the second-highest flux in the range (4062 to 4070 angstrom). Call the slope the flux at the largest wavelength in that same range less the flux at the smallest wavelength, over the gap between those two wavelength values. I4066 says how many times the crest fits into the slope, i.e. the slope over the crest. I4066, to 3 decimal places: 0.034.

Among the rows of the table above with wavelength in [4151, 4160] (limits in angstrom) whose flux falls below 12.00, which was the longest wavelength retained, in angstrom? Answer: 4159.0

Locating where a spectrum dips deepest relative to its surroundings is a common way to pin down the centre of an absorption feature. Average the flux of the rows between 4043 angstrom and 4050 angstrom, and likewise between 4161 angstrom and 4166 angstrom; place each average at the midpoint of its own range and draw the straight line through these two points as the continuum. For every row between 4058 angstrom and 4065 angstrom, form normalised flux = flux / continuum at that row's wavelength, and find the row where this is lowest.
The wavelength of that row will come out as 4063.0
